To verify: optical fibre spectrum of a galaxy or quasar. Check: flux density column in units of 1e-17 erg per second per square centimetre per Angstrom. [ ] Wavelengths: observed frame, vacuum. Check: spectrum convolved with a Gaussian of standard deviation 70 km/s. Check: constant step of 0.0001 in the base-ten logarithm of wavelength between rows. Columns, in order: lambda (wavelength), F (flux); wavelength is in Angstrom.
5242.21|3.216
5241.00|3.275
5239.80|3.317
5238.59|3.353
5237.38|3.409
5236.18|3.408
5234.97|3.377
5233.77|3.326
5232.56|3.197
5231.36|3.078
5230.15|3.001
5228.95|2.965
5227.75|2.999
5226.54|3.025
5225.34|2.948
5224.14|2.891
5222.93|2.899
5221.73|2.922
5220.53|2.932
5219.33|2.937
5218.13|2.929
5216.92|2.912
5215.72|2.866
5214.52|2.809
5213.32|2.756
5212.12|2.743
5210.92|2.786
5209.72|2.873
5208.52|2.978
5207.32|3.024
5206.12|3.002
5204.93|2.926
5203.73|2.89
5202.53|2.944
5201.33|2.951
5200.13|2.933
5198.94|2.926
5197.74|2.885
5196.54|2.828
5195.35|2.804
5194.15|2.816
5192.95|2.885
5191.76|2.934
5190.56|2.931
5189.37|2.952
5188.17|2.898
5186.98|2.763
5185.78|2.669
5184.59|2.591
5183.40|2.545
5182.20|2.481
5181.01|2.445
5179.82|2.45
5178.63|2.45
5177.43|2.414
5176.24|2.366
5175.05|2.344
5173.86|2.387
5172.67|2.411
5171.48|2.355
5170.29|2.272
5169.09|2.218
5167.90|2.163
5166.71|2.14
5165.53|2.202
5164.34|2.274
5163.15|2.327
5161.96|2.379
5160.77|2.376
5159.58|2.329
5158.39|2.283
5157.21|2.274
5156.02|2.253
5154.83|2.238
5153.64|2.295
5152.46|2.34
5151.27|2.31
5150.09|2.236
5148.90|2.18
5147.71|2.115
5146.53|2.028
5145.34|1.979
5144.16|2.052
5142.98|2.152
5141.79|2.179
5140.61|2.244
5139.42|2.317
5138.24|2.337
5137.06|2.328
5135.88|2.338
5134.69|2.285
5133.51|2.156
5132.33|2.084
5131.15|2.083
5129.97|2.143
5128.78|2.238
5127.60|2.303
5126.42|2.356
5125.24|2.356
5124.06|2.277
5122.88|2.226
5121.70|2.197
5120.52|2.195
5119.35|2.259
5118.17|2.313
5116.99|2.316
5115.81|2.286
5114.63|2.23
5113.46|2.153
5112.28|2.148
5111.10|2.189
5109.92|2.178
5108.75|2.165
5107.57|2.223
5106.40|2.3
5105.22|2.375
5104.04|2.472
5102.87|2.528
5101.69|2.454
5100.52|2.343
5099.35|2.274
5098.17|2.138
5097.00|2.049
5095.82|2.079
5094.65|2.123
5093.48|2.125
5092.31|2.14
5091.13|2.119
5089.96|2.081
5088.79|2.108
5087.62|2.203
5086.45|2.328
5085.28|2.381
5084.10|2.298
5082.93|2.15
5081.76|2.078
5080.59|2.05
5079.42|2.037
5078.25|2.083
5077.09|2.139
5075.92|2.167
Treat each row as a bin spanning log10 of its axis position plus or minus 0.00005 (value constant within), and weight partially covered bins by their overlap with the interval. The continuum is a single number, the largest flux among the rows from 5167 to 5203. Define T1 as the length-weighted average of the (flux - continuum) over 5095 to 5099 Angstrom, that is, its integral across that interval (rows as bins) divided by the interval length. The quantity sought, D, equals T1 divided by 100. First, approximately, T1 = -0.85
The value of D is -0.0085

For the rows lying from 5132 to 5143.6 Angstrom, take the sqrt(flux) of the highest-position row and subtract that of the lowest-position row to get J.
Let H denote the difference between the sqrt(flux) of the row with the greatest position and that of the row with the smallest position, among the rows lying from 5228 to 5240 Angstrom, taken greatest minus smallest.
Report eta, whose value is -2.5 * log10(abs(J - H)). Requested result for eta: 2.8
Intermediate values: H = 0.099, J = 0.02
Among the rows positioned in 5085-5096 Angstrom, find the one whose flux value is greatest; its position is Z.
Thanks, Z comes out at 5085.28 Angstrom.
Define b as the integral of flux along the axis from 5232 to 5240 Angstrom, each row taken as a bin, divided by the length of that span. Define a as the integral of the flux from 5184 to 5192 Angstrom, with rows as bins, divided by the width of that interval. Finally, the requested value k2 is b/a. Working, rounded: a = 2.81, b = 3.34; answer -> 1.19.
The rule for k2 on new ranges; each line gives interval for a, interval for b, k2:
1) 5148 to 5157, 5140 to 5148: 0.93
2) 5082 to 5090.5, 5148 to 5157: 1.02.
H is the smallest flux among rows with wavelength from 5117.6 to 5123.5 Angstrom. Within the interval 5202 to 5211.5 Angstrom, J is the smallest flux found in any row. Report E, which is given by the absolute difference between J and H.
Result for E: 0.59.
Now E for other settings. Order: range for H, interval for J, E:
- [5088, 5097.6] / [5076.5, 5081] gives 0.01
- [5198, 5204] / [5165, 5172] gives 0.75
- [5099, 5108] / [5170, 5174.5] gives 0.05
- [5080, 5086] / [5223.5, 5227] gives 0.84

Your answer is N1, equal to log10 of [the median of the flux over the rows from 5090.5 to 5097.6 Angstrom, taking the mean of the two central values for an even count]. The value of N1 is 0.33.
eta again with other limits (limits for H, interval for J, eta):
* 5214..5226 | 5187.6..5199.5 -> 3.7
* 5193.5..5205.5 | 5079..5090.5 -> 4.4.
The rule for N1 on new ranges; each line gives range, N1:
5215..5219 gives 0.46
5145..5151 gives 0.33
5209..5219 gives 0.45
